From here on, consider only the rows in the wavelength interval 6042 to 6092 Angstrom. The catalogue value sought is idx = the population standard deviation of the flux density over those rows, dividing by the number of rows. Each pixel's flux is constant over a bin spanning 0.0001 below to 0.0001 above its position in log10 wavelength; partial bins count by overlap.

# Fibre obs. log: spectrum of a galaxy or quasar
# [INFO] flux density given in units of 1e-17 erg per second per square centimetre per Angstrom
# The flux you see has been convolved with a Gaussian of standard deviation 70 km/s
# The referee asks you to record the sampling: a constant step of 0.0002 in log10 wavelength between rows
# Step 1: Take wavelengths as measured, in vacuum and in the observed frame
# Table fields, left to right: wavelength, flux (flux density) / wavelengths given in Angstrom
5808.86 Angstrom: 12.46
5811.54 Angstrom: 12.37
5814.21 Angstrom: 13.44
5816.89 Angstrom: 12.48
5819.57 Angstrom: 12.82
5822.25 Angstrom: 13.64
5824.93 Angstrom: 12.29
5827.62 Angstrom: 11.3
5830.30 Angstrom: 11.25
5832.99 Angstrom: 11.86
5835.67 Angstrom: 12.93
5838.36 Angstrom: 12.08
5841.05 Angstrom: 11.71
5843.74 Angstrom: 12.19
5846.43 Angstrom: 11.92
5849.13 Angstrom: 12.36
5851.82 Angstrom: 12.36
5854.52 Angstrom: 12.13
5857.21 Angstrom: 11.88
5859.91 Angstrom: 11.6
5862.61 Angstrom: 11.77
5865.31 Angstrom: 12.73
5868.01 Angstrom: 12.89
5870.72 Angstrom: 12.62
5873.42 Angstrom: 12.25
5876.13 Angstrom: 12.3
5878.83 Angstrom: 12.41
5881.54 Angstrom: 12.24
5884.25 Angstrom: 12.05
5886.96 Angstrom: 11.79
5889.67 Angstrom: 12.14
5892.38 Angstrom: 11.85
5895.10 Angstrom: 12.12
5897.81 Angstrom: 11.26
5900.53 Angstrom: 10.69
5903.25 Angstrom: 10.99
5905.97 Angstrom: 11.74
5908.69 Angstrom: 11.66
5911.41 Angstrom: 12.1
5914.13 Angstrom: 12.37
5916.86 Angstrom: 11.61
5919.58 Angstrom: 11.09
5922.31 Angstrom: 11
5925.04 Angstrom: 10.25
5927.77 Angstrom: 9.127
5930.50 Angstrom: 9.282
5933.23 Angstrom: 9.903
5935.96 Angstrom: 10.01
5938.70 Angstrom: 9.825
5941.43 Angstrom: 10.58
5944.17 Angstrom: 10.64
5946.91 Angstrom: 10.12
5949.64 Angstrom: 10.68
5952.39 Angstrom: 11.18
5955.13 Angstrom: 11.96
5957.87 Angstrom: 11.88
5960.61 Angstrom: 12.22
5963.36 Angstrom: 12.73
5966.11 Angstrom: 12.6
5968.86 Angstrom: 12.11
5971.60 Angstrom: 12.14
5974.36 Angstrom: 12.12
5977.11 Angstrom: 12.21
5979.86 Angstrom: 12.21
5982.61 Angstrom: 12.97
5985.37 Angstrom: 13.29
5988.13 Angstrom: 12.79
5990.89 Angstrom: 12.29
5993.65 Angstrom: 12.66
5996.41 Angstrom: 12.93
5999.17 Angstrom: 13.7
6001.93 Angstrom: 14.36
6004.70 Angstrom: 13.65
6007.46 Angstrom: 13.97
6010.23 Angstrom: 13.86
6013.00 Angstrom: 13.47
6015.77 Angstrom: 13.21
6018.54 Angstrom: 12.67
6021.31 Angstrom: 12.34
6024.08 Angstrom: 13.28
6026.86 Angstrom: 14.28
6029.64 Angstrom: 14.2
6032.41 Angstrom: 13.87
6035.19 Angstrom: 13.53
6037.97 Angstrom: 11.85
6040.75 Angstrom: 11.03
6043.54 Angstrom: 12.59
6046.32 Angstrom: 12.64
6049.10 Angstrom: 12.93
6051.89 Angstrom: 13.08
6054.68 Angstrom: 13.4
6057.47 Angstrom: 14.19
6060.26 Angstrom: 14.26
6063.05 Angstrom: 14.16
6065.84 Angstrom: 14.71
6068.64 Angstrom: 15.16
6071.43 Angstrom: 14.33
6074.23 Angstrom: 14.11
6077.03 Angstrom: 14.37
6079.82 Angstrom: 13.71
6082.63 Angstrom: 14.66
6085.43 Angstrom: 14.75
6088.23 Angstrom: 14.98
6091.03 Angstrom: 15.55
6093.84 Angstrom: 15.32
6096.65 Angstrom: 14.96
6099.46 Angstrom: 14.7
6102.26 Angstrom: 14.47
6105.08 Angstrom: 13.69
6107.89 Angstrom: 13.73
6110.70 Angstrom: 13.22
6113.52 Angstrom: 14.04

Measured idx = 0.84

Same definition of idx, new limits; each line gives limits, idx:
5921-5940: 0.58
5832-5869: 0.42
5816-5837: 0.77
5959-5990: 0.39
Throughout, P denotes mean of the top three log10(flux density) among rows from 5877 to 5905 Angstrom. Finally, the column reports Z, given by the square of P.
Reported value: 1.19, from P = 1.09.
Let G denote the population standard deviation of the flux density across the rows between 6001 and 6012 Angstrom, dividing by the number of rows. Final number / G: 0.258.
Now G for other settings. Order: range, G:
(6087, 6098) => 0.246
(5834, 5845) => 0.443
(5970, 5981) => 0.041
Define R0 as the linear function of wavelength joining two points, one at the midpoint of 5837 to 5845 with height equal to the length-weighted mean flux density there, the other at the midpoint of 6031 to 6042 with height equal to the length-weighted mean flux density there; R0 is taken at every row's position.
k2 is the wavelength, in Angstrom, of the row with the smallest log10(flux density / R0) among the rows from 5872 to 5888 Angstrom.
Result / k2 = 5886.96 Angstrom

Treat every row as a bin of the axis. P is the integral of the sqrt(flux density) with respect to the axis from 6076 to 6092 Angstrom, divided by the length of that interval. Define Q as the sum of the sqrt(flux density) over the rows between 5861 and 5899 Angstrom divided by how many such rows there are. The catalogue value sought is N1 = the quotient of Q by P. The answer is 0.91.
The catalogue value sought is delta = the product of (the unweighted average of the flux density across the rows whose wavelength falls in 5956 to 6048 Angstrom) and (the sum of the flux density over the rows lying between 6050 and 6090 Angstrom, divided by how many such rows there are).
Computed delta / 184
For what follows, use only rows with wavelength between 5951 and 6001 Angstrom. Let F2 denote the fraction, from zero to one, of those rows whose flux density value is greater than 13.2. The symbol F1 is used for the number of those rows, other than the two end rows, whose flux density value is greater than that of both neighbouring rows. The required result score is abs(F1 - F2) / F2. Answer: 35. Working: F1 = 4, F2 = 0.11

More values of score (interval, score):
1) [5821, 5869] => 35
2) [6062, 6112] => 3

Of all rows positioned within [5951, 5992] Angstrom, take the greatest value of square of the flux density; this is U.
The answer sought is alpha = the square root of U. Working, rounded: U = 177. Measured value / 13.3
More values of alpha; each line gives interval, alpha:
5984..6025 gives 14.4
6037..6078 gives 15.2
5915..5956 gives 12.0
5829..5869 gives 12.9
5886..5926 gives 12.4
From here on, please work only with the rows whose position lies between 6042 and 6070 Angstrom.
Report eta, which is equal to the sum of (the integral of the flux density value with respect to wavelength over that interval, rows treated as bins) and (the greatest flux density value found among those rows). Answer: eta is 399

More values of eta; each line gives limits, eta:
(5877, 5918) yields 497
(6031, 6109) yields 1104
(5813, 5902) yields 1096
